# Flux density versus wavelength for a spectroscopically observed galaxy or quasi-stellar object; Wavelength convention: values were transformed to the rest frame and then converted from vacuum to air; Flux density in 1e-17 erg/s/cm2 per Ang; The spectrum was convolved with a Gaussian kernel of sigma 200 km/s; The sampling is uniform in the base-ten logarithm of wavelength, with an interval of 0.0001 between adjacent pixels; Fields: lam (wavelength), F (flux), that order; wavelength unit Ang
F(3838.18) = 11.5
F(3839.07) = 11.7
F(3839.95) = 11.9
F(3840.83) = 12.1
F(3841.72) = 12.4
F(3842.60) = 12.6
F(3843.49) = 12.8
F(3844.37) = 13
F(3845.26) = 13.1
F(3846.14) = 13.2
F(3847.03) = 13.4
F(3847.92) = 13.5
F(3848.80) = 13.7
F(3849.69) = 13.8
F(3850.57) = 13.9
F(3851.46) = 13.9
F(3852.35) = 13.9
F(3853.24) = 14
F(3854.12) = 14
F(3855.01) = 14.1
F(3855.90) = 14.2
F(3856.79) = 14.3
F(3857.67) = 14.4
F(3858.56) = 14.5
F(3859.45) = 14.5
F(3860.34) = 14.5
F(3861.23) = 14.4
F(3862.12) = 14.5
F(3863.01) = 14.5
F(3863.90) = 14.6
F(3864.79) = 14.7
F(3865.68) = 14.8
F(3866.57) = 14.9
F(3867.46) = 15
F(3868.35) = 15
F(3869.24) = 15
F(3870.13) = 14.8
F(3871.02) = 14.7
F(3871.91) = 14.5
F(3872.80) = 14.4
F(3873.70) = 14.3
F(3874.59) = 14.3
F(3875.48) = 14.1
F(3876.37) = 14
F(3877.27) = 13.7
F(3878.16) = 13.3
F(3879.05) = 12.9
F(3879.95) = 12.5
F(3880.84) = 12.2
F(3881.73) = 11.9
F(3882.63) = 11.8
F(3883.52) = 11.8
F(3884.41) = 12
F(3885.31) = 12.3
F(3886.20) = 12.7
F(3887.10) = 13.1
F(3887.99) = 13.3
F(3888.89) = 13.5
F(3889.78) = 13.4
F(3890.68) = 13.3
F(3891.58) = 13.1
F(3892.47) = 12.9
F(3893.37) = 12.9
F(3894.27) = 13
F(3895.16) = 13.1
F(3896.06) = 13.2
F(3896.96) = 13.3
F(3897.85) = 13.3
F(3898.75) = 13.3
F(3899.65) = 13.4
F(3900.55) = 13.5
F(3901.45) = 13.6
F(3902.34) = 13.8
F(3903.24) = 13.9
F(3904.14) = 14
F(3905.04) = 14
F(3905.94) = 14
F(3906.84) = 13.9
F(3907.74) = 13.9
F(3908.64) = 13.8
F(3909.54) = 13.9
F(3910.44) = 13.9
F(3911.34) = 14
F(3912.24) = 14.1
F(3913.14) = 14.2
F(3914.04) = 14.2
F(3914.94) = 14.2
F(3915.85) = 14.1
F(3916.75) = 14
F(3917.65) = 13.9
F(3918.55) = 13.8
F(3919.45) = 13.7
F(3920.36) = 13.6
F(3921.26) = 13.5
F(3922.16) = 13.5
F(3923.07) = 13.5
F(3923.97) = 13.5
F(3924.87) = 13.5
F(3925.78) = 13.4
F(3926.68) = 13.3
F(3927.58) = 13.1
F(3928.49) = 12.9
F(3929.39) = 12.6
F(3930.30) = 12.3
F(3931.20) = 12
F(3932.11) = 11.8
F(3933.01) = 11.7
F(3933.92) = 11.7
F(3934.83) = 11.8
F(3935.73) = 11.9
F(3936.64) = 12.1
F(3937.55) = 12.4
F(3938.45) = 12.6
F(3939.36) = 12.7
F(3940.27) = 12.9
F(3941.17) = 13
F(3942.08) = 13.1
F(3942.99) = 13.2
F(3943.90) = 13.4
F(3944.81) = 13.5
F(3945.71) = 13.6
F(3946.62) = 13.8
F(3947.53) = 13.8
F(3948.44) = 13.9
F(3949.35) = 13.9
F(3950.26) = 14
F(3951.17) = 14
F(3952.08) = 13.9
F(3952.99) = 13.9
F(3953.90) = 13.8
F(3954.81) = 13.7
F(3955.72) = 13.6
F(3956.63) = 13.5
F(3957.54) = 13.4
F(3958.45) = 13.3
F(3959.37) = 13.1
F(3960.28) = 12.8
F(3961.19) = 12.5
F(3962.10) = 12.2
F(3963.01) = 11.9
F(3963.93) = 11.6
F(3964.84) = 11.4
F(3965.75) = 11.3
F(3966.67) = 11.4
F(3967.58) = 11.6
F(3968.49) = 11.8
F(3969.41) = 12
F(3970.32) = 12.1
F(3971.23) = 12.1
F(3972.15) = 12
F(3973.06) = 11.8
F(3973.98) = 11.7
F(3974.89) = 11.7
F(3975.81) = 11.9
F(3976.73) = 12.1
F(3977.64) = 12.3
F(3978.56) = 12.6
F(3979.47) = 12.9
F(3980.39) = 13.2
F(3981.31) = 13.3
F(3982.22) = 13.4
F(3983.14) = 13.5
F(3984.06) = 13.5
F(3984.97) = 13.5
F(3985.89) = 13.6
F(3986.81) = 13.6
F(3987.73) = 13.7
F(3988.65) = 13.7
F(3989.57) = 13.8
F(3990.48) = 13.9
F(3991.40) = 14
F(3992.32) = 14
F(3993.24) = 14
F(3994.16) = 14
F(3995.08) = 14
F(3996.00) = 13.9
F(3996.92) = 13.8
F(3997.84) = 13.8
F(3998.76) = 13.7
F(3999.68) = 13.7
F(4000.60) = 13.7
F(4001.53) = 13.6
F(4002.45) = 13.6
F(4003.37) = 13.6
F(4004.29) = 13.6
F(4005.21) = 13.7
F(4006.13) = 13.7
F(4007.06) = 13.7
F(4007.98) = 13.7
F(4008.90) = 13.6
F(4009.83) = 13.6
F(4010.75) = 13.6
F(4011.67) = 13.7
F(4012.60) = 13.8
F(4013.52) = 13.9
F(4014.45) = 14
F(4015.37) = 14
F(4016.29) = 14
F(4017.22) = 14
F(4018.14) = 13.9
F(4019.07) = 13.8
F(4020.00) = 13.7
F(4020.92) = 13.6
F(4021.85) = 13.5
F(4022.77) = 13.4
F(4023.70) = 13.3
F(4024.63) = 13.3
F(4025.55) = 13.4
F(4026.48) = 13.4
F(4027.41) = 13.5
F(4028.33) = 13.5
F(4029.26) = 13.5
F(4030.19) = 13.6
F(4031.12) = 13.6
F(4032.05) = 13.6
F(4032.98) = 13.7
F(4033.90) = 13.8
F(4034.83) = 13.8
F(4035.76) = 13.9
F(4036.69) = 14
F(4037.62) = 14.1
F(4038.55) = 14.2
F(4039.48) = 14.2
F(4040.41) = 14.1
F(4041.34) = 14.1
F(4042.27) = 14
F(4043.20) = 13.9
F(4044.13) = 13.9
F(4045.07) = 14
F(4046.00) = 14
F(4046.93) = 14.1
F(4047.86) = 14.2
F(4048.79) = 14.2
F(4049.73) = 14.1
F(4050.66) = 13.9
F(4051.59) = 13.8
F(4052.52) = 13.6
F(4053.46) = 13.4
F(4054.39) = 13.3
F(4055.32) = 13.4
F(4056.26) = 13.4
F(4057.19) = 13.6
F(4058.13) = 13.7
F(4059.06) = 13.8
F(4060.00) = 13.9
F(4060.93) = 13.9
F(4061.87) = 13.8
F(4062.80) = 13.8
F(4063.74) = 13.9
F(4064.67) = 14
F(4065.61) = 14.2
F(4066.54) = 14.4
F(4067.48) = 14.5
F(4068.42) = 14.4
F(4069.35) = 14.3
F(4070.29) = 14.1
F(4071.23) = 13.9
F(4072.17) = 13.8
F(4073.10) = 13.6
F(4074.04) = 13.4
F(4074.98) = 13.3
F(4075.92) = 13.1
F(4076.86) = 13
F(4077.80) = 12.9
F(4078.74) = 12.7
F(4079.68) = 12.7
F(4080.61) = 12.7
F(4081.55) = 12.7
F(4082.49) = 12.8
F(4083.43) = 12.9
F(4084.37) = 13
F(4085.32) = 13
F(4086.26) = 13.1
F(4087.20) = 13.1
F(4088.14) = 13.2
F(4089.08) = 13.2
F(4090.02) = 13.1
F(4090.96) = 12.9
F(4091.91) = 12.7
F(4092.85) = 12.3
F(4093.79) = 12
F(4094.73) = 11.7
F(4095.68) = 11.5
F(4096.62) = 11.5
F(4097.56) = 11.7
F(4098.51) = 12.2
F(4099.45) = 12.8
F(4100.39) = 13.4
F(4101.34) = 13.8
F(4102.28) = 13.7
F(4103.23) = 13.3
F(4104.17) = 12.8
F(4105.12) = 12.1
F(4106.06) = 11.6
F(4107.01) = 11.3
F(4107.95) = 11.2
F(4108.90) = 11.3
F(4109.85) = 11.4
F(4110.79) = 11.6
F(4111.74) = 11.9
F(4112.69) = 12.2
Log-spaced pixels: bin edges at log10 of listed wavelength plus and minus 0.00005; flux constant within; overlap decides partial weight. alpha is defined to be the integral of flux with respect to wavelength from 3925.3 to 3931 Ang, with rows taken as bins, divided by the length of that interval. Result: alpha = 12.9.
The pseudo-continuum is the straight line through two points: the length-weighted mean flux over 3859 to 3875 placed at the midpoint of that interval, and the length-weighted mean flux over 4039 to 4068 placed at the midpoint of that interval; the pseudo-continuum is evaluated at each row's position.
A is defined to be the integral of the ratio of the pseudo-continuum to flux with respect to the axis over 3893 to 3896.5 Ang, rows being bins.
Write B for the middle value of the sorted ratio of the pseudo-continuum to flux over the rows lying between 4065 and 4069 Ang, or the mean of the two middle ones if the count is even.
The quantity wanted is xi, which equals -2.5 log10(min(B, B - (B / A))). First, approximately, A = 3.9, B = 0.96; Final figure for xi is 0.364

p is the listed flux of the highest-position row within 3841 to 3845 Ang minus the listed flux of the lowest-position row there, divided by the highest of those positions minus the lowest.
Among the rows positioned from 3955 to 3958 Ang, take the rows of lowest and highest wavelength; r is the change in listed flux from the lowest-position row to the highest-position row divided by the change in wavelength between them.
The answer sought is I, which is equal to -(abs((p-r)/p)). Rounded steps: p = 0.23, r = -0.11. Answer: -1.5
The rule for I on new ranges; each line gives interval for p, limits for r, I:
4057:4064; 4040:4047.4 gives -1.0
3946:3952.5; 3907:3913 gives -1.4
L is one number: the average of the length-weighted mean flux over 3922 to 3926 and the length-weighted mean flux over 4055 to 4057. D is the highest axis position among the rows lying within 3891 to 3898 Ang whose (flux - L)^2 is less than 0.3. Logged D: 3897.85 Ang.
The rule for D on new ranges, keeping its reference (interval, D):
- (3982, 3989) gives 3988.65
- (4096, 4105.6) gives 4103.23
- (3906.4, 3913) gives 3910.44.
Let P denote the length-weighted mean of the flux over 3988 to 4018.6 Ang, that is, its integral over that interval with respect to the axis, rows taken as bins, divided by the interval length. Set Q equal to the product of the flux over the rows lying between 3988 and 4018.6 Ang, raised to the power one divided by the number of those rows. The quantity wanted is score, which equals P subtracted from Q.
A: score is -0.0031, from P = 13.8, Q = 13.80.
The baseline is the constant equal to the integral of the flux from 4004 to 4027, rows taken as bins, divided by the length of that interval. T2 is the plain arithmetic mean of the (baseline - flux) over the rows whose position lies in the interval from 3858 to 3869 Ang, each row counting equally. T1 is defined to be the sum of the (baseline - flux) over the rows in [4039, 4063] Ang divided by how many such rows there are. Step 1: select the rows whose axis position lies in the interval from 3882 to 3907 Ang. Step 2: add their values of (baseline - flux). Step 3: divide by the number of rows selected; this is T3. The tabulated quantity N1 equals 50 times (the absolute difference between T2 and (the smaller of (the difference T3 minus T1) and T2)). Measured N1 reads 0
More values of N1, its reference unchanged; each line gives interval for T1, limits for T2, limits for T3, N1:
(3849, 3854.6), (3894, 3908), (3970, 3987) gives 0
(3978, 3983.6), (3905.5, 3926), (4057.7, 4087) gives 11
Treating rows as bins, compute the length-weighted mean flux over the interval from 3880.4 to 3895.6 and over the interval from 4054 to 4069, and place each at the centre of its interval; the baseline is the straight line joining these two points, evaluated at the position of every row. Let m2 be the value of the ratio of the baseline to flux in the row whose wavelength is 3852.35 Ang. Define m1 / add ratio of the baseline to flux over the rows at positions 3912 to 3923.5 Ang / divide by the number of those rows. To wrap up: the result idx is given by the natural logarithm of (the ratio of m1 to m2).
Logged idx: 0.04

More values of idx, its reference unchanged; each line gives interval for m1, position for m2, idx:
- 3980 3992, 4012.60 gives 0.00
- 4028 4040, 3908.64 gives 0.06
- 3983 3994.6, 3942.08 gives -0.03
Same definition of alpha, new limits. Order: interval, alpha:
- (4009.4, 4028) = 13.7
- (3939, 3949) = 13.4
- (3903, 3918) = 14.0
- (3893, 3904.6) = 13.4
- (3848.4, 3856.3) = 13.9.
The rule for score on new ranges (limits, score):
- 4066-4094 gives -0.0284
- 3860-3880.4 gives -0.0118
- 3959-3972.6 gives -0.0066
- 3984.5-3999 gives -0.0070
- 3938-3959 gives -0.0028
